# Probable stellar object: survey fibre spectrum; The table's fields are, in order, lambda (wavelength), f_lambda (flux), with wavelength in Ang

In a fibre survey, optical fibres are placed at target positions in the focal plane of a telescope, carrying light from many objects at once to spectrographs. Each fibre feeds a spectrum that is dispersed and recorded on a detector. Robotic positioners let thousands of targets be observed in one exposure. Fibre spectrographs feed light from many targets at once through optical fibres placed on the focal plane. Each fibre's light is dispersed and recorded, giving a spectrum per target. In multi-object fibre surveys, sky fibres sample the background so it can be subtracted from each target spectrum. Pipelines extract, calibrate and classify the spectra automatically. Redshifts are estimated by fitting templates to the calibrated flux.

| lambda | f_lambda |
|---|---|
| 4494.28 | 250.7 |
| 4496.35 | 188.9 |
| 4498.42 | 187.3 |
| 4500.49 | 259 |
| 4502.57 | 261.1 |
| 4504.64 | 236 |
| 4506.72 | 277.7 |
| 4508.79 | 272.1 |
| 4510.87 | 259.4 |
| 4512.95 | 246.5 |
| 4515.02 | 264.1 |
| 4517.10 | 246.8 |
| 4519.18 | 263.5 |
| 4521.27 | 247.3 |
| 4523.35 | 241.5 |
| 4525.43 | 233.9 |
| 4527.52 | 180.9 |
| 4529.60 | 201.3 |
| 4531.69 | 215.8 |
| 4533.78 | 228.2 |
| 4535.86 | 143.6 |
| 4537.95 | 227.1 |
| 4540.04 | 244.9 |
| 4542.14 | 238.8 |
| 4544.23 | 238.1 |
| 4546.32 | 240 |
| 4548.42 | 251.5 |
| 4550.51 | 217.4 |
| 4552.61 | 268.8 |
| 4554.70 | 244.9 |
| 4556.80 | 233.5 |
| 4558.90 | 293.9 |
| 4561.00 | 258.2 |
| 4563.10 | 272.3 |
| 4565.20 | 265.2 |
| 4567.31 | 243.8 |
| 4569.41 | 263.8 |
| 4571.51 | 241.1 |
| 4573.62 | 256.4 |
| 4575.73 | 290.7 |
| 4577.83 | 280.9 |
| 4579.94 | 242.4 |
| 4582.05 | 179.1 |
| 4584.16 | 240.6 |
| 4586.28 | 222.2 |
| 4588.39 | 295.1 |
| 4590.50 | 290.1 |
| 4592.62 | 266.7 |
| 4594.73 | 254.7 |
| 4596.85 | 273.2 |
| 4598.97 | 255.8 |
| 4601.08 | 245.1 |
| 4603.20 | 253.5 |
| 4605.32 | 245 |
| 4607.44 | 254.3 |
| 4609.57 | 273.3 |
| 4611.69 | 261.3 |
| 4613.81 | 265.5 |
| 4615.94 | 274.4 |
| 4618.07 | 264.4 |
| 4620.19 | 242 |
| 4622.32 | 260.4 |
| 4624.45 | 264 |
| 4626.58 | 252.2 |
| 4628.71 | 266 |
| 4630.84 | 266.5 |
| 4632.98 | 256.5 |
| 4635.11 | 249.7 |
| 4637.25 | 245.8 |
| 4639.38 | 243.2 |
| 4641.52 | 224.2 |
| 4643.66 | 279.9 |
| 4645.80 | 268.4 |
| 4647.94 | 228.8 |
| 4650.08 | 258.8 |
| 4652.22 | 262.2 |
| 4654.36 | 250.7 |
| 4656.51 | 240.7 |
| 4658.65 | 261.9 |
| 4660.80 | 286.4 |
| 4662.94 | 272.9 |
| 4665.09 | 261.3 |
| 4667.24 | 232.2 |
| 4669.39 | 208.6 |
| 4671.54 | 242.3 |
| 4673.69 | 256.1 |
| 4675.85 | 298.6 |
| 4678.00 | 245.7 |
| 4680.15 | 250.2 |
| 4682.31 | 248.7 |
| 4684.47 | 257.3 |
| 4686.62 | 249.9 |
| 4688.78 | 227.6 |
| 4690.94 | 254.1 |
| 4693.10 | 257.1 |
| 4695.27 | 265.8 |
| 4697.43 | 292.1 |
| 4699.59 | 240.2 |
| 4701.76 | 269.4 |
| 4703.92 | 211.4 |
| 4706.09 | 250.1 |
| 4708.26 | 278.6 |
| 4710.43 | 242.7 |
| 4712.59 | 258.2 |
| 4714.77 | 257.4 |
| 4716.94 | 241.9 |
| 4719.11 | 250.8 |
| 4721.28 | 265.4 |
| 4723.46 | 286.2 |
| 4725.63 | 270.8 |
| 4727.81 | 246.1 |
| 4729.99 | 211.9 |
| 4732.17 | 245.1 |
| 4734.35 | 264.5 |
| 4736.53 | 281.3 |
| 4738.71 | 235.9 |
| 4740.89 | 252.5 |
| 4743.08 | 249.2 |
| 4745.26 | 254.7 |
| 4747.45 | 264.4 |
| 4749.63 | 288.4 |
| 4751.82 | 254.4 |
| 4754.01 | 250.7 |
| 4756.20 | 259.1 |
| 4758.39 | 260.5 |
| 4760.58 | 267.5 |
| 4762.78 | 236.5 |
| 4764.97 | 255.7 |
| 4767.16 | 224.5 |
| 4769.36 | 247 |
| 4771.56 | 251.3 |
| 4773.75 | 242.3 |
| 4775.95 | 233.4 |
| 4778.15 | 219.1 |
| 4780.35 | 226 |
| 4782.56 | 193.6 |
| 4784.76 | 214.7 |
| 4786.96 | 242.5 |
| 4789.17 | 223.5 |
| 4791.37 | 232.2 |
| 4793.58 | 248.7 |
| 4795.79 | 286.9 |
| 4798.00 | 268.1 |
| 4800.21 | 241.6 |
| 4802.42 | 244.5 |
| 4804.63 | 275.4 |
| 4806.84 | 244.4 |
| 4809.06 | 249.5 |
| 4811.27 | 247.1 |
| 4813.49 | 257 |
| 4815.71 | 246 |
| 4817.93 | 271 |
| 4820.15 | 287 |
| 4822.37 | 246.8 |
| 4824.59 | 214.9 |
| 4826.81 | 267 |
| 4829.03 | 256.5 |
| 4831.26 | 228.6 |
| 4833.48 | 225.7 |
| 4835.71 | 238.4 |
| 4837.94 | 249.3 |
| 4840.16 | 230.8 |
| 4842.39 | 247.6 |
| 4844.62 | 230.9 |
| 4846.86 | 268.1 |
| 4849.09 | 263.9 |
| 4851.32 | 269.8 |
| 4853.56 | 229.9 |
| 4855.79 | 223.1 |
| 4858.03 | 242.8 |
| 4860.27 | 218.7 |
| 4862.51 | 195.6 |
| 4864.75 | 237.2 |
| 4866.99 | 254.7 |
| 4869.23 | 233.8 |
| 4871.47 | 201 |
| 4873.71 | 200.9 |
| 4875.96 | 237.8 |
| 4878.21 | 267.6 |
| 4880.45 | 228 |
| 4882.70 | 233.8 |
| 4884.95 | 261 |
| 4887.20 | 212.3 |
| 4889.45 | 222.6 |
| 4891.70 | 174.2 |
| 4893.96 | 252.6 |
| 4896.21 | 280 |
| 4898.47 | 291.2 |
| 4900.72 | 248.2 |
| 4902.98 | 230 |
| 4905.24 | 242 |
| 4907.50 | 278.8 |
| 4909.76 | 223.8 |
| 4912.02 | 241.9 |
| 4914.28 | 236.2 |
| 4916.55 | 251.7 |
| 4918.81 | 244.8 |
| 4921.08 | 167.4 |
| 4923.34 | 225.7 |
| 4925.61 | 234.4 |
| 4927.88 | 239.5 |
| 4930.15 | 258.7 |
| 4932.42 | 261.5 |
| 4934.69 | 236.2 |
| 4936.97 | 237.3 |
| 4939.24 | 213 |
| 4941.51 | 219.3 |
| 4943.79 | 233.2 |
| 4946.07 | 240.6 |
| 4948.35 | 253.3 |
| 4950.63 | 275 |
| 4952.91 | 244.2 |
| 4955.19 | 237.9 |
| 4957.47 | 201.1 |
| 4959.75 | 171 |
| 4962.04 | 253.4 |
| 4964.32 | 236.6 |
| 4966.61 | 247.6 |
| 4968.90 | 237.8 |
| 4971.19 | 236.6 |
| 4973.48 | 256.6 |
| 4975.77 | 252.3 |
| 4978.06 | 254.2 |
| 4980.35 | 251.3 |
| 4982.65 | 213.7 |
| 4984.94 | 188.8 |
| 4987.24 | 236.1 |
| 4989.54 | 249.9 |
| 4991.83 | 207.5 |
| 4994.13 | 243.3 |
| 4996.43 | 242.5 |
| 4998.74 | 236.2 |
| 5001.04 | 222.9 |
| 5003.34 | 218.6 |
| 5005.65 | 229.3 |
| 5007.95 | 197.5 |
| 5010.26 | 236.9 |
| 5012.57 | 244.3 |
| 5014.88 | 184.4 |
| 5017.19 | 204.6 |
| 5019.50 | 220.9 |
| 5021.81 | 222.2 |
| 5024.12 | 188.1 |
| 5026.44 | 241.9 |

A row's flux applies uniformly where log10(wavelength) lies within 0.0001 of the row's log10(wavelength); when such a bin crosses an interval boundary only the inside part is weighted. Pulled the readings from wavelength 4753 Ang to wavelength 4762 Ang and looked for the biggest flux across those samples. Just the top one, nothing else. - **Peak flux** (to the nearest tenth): 267.5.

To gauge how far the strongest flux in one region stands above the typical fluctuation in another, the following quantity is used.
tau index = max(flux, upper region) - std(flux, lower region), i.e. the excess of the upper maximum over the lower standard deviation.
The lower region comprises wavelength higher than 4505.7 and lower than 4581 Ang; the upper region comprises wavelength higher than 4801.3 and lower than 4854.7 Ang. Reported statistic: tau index 258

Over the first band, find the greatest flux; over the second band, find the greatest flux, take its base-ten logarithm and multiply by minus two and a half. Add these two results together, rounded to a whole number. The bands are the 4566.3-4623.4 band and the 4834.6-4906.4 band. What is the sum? 289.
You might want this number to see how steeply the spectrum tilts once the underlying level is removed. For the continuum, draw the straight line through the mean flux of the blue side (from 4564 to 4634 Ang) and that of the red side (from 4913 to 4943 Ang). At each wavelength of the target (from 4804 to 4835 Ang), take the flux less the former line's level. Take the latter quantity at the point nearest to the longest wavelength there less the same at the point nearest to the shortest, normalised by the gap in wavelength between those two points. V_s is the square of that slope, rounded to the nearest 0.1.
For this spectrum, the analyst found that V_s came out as 2.7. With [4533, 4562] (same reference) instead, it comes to 1.4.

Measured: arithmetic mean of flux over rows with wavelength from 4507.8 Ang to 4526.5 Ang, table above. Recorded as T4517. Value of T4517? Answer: 253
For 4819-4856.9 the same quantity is 246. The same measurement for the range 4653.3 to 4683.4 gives 254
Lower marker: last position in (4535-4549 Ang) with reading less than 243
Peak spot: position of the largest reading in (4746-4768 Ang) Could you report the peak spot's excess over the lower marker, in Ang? 203.3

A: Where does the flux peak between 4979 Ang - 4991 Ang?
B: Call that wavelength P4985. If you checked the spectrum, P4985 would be 4980.35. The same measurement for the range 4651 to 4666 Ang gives 4660.80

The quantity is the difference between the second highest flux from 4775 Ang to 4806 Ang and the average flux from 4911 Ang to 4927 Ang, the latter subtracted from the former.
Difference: 46.5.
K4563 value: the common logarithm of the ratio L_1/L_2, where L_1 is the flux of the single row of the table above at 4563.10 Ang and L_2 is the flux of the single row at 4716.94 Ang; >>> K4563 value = 0.051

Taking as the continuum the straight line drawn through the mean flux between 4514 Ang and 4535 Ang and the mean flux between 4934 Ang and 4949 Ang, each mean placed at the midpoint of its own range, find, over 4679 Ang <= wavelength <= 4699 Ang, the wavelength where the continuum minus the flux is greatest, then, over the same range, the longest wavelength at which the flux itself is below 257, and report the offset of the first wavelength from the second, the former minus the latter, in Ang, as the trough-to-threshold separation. -2.2 Ang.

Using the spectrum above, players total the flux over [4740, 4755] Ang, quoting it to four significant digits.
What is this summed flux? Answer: 1814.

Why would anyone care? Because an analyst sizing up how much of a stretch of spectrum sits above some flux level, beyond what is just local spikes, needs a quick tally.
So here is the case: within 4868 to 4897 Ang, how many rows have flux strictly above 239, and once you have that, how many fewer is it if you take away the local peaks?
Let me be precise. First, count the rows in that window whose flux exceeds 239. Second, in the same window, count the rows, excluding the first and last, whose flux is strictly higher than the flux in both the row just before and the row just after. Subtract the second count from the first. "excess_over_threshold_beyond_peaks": 1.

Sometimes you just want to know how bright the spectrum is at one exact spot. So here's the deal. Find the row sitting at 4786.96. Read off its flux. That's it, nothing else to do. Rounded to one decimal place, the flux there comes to 242.5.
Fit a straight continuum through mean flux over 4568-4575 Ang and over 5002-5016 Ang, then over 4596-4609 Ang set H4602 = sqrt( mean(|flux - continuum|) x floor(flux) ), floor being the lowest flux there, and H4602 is 42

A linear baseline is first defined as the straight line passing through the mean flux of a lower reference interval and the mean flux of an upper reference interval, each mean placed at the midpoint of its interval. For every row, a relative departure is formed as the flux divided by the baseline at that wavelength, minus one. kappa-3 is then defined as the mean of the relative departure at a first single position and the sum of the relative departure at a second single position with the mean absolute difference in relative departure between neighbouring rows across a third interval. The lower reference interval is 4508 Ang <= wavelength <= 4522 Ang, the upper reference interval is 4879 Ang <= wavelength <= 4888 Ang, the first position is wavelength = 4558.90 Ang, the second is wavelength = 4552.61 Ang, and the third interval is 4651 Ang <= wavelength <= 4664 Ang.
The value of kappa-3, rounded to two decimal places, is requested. 0.14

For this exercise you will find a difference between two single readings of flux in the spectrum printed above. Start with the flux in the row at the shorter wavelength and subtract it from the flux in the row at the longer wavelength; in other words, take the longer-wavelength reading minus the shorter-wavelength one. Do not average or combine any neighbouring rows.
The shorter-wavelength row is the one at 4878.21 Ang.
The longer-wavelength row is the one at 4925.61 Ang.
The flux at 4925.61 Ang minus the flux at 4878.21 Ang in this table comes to -33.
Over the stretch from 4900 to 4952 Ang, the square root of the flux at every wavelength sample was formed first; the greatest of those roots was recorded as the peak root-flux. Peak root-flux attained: 16.70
